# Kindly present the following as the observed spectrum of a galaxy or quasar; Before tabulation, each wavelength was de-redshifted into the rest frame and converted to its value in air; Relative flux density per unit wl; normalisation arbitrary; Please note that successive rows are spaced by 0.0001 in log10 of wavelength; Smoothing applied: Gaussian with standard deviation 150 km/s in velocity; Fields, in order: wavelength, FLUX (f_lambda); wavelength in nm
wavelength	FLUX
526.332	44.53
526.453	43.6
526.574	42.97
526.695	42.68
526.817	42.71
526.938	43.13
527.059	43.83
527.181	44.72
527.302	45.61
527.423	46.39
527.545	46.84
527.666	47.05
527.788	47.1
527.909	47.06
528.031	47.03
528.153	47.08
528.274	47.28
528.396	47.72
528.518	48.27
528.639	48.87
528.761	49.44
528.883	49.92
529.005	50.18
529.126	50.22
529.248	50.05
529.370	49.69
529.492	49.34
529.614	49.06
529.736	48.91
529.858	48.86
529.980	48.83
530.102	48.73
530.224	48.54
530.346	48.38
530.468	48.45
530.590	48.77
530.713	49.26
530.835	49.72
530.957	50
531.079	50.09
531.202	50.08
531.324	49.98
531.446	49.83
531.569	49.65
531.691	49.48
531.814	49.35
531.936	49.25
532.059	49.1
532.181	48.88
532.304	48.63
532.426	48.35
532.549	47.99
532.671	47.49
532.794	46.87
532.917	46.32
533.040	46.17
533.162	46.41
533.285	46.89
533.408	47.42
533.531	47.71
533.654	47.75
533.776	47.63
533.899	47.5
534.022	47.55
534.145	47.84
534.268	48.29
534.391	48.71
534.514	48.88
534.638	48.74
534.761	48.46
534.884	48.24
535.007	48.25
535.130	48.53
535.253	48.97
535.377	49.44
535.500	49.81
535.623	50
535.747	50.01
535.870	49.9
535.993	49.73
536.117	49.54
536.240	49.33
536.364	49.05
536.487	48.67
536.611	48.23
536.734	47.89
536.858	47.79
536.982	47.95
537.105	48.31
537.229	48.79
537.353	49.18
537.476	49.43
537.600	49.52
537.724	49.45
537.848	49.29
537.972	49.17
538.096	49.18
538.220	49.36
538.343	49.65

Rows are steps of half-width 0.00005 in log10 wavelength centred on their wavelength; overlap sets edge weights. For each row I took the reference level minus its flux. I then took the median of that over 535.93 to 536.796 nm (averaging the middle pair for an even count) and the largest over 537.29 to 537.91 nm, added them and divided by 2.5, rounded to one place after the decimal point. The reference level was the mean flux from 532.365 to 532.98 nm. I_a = -1.4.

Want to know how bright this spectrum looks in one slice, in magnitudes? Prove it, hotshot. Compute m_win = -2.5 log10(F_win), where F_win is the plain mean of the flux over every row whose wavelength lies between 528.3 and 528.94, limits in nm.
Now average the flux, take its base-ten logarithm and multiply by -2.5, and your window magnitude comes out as -4.22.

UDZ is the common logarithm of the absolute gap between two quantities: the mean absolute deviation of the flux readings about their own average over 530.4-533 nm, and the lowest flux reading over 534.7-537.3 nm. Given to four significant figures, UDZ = 1.672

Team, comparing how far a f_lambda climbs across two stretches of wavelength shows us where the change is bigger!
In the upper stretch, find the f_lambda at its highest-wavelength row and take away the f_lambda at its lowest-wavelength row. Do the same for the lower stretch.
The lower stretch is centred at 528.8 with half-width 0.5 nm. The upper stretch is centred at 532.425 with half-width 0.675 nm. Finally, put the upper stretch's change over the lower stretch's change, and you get -1.4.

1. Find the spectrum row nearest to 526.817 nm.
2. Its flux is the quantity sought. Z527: 42.71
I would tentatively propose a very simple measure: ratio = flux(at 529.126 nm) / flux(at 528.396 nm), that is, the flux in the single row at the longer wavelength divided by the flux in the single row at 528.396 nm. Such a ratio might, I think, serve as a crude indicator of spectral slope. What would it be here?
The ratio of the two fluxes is 1.05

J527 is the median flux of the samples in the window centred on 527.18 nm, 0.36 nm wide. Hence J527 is 45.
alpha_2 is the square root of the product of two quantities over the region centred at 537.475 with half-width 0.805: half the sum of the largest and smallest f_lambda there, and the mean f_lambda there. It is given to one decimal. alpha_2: 48.8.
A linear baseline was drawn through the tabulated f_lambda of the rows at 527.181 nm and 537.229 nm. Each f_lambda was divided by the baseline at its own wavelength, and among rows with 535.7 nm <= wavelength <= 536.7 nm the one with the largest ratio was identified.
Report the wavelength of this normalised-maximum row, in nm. 535.747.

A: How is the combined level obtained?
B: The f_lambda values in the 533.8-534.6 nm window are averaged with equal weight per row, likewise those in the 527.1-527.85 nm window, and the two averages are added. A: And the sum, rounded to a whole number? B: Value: 94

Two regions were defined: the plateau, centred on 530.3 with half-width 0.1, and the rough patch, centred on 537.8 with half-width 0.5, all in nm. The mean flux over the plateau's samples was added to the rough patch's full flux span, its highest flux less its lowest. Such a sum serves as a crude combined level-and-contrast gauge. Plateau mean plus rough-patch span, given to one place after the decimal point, 48.8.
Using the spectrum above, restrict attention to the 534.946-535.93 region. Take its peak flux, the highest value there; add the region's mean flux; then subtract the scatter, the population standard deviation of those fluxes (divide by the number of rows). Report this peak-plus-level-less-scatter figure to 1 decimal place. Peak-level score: 98.7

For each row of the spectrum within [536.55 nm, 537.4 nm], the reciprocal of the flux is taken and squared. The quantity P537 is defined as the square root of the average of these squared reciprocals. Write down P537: 0.0207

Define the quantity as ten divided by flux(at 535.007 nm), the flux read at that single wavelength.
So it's 0.207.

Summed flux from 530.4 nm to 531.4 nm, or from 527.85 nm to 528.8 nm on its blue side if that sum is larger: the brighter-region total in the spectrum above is 396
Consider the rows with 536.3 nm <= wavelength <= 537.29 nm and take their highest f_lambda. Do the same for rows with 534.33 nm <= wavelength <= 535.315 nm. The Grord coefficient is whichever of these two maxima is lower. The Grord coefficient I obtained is 49.0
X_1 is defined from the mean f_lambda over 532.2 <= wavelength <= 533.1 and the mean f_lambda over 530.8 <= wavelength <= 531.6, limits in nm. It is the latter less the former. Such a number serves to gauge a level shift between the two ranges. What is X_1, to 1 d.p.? 2.5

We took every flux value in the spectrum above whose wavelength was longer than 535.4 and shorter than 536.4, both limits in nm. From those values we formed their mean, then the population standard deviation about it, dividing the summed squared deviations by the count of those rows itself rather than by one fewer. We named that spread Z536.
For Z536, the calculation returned 0.32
